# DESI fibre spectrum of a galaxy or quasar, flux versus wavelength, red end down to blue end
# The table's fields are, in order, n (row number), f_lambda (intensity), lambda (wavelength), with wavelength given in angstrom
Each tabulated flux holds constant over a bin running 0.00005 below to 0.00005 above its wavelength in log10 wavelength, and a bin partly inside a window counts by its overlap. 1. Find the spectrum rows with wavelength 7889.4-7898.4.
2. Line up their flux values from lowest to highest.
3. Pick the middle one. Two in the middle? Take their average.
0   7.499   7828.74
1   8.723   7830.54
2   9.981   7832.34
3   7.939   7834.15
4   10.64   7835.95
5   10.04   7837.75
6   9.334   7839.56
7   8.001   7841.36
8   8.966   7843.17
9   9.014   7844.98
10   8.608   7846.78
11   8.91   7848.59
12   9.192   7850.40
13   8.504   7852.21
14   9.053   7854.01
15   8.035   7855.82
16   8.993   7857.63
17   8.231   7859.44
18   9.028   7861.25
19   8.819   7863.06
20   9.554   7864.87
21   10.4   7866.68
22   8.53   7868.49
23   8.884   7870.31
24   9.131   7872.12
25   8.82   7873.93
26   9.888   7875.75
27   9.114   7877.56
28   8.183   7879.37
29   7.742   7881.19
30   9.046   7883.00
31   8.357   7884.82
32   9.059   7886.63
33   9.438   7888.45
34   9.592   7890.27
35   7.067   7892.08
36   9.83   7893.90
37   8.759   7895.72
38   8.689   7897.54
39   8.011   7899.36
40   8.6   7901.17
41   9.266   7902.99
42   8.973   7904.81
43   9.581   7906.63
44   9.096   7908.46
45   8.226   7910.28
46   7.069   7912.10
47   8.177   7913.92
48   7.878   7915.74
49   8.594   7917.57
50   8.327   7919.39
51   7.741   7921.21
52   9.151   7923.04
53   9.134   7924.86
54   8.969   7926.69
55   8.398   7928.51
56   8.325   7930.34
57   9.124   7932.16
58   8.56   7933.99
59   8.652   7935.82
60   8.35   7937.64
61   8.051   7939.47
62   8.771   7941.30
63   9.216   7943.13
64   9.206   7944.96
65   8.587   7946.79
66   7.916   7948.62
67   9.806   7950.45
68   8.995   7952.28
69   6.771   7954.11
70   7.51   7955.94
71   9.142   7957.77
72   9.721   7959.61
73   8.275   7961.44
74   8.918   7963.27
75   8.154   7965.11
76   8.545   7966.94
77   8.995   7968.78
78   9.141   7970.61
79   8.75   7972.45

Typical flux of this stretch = 8.76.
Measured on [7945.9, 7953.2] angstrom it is 8.79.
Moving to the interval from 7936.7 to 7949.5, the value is 8.59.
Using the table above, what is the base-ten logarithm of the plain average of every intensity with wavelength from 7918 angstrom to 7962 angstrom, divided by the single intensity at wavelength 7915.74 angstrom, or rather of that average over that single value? 0.04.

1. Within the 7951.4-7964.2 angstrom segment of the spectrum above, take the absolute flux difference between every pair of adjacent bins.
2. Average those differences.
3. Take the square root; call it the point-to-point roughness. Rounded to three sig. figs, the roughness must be 1.10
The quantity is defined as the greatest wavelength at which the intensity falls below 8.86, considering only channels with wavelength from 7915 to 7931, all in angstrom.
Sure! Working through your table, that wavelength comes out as 7930.34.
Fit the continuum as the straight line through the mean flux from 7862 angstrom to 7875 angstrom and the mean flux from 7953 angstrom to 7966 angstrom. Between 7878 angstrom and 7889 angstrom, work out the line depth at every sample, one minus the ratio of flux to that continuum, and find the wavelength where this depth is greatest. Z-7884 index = 7881.19 angstrom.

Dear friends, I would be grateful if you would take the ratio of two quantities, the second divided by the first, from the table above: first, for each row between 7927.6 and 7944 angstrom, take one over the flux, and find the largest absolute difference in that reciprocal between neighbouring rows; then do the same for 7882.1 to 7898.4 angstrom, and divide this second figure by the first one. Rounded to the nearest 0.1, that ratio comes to 3.8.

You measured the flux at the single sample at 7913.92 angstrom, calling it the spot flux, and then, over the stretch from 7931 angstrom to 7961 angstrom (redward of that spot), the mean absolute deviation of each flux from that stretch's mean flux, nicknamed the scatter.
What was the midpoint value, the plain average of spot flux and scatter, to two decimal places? 4.39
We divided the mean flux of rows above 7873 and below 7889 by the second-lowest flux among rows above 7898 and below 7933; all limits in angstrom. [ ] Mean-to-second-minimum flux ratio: 1.14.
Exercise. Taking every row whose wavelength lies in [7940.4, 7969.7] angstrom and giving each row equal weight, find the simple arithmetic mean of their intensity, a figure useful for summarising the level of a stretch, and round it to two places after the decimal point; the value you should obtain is 8.66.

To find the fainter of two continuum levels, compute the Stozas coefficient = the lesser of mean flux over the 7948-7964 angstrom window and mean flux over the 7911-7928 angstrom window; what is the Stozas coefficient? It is 8.34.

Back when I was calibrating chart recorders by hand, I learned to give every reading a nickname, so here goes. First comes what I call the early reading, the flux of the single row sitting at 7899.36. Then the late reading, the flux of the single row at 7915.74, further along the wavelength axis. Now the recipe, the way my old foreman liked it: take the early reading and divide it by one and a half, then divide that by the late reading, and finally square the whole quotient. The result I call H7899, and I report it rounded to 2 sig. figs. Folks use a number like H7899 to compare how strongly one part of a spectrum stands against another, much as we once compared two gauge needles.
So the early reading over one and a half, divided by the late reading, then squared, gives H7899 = 0.46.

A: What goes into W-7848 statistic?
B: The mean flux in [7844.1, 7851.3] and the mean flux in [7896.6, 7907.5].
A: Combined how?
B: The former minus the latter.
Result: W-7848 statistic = 0.08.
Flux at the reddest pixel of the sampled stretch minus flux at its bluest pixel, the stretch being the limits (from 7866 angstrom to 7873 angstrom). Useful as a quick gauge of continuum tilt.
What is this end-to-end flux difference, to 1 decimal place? -1.3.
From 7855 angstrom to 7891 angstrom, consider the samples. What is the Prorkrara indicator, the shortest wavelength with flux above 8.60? 7857.63 angstrom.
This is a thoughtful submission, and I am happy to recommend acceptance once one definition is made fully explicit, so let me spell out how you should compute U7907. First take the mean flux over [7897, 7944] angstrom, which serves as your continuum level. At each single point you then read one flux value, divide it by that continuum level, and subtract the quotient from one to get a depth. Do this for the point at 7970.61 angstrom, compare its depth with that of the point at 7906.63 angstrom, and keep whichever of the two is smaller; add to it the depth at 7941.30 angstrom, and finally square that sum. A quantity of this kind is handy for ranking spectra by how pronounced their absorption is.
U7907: 0.020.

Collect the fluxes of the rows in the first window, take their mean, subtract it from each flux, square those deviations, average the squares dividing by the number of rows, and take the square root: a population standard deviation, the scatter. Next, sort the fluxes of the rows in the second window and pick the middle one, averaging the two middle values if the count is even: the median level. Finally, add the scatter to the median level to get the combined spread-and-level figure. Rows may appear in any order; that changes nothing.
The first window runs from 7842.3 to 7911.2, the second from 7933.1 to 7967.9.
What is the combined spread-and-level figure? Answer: 9.2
